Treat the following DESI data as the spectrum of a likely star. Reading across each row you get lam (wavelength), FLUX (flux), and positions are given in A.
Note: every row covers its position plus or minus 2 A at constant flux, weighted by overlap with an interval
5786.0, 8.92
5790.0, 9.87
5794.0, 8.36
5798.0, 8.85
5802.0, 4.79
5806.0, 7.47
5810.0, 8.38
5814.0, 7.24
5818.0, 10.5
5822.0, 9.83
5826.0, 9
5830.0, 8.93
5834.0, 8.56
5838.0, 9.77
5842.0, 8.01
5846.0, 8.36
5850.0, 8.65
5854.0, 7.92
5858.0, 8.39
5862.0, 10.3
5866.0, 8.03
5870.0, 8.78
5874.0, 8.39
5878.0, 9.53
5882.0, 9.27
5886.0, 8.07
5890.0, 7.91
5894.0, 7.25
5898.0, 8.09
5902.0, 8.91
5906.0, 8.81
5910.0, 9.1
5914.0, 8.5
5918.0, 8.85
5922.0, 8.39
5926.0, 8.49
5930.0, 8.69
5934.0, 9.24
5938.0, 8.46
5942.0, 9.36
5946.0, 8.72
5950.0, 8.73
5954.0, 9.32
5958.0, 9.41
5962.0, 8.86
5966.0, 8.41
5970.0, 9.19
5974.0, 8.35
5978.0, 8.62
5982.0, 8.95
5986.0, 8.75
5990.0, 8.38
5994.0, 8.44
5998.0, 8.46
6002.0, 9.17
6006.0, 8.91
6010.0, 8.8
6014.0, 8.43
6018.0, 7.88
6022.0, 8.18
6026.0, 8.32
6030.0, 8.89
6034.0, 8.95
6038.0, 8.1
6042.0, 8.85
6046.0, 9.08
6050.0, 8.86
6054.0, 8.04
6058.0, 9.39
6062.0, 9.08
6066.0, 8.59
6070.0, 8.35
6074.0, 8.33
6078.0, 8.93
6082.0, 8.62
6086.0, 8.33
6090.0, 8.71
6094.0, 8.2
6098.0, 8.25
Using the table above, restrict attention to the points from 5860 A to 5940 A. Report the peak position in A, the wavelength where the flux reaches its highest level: 5862.0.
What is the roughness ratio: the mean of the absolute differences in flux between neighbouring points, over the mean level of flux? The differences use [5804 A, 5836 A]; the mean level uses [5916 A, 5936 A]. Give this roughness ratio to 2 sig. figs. 0.12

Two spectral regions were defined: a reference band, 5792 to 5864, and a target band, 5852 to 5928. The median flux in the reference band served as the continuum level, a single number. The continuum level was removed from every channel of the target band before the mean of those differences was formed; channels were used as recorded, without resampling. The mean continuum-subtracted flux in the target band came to 0.10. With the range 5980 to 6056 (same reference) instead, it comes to 0.13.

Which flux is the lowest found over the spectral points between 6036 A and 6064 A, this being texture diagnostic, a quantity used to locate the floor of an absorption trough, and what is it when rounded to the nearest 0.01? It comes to 8.04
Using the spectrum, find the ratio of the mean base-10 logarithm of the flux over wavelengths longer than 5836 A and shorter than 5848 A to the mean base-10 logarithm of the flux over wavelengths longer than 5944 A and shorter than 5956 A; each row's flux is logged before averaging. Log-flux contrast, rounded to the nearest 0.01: 0.99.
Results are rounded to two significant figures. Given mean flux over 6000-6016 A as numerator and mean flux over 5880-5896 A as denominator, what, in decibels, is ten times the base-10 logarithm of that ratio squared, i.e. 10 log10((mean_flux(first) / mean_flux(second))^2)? 0.72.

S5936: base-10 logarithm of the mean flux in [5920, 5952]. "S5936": 0.943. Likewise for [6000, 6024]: 0.933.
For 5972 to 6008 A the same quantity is 0.938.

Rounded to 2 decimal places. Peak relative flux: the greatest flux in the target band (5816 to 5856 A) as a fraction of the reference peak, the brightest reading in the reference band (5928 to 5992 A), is 1.12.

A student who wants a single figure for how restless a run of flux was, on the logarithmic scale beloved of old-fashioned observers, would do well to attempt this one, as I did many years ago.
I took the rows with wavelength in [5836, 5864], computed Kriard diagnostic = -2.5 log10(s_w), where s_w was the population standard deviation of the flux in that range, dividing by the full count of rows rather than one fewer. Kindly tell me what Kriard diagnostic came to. 0.2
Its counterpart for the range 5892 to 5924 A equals 0.6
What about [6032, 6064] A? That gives 0.9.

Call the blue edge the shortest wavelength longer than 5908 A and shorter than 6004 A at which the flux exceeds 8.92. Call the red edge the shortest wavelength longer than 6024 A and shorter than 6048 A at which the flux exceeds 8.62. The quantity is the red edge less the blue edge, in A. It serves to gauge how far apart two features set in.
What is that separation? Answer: 120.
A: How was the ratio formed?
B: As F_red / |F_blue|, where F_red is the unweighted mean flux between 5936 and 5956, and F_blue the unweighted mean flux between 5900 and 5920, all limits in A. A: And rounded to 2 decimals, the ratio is 1.01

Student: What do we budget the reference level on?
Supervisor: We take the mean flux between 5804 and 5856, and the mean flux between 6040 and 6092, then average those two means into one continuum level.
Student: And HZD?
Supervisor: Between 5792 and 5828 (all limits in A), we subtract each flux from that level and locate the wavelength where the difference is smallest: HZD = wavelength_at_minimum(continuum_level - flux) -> 5818.0 A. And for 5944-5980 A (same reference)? 5958.0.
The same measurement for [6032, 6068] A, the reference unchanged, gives 6058.0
